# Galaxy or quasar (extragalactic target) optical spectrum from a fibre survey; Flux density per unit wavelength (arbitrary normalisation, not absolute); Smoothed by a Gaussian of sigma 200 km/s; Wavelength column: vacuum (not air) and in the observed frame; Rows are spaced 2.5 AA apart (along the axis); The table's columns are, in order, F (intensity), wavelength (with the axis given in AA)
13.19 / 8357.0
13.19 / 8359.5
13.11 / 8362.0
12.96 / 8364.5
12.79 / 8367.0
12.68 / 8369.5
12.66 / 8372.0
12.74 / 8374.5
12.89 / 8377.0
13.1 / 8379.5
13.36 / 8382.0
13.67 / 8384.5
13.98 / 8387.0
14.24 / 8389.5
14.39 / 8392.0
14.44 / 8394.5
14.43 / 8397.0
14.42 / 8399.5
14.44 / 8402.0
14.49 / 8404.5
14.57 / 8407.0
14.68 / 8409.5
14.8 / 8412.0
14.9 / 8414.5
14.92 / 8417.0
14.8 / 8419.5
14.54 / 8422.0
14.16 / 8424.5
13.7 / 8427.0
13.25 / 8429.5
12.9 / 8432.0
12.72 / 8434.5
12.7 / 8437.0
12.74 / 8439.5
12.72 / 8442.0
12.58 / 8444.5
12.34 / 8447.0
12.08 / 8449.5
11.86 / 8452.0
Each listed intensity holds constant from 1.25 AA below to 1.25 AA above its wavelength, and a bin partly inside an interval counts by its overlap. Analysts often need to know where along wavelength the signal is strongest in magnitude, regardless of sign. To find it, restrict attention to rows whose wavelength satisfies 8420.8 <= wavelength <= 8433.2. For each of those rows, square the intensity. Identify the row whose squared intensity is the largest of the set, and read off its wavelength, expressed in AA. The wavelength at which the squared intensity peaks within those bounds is 8422.0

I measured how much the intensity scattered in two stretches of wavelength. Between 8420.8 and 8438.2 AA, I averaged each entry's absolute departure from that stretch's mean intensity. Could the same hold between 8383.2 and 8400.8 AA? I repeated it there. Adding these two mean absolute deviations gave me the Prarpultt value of 0.84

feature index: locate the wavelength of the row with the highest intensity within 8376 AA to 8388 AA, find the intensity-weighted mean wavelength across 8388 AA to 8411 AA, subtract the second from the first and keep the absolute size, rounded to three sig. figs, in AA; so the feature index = 12.5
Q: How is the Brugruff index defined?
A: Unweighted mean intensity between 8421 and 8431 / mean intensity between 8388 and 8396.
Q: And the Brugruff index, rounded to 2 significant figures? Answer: 0.97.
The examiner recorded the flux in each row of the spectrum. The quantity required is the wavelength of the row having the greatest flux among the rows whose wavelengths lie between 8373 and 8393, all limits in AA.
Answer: 8392.0 AA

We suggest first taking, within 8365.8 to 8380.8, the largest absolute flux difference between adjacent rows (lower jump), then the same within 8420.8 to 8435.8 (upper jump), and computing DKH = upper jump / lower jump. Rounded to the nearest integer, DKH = 2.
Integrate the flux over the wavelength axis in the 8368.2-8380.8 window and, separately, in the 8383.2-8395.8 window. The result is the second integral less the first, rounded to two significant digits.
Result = 17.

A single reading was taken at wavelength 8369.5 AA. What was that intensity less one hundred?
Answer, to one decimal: -87.3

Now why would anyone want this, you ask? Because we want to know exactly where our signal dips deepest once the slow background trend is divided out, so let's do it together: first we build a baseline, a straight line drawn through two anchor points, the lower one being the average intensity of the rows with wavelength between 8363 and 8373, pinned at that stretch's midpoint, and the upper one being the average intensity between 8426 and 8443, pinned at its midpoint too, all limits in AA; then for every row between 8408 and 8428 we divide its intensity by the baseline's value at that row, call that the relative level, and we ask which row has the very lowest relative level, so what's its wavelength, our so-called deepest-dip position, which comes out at 8427.0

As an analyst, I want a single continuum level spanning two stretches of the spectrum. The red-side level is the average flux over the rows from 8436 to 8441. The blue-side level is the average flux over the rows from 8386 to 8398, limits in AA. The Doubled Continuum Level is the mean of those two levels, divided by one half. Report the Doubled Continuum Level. 27.0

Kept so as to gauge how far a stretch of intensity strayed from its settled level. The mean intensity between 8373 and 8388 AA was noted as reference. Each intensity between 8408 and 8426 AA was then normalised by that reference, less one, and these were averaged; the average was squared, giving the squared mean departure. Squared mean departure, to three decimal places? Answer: 0.011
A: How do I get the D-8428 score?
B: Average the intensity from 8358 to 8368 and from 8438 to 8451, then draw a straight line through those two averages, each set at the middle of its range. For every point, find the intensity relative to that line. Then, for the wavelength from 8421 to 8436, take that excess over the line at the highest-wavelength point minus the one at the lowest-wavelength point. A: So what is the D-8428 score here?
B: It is -1.7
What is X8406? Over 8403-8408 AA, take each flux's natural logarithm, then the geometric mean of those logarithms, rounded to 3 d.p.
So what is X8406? 2.676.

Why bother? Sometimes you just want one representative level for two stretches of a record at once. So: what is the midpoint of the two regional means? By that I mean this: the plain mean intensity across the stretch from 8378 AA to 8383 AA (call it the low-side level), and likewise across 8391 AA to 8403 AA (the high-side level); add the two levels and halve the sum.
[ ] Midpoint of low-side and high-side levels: 13.8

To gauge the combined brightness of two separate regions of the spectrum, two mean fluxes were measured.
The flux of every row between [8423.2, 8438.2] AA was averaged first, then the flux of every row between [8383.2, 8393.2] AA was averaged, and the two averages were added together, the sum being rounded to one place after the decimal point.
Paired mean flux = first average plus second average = 27.3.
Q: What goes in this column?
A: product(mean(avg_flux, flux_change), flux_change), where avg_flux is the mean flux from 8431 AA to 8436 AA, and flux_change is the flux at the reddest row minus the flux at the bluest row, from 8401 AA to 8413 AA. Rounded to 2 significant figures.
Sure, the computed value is 2.4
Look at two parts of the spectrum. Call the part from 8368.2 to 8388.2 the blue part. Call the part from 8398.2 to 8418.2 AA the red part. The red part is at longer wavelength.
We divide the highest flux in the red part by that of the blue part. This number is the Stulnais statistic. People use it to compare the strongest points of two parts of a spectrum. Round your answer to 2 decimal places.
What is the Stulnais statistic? 1.07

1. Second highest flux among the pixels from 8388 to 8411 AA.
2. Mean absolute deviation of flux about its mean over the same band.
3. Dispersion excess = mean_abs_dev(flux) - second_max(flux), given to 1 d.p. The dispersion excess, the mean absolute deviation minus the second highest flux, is -14.5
